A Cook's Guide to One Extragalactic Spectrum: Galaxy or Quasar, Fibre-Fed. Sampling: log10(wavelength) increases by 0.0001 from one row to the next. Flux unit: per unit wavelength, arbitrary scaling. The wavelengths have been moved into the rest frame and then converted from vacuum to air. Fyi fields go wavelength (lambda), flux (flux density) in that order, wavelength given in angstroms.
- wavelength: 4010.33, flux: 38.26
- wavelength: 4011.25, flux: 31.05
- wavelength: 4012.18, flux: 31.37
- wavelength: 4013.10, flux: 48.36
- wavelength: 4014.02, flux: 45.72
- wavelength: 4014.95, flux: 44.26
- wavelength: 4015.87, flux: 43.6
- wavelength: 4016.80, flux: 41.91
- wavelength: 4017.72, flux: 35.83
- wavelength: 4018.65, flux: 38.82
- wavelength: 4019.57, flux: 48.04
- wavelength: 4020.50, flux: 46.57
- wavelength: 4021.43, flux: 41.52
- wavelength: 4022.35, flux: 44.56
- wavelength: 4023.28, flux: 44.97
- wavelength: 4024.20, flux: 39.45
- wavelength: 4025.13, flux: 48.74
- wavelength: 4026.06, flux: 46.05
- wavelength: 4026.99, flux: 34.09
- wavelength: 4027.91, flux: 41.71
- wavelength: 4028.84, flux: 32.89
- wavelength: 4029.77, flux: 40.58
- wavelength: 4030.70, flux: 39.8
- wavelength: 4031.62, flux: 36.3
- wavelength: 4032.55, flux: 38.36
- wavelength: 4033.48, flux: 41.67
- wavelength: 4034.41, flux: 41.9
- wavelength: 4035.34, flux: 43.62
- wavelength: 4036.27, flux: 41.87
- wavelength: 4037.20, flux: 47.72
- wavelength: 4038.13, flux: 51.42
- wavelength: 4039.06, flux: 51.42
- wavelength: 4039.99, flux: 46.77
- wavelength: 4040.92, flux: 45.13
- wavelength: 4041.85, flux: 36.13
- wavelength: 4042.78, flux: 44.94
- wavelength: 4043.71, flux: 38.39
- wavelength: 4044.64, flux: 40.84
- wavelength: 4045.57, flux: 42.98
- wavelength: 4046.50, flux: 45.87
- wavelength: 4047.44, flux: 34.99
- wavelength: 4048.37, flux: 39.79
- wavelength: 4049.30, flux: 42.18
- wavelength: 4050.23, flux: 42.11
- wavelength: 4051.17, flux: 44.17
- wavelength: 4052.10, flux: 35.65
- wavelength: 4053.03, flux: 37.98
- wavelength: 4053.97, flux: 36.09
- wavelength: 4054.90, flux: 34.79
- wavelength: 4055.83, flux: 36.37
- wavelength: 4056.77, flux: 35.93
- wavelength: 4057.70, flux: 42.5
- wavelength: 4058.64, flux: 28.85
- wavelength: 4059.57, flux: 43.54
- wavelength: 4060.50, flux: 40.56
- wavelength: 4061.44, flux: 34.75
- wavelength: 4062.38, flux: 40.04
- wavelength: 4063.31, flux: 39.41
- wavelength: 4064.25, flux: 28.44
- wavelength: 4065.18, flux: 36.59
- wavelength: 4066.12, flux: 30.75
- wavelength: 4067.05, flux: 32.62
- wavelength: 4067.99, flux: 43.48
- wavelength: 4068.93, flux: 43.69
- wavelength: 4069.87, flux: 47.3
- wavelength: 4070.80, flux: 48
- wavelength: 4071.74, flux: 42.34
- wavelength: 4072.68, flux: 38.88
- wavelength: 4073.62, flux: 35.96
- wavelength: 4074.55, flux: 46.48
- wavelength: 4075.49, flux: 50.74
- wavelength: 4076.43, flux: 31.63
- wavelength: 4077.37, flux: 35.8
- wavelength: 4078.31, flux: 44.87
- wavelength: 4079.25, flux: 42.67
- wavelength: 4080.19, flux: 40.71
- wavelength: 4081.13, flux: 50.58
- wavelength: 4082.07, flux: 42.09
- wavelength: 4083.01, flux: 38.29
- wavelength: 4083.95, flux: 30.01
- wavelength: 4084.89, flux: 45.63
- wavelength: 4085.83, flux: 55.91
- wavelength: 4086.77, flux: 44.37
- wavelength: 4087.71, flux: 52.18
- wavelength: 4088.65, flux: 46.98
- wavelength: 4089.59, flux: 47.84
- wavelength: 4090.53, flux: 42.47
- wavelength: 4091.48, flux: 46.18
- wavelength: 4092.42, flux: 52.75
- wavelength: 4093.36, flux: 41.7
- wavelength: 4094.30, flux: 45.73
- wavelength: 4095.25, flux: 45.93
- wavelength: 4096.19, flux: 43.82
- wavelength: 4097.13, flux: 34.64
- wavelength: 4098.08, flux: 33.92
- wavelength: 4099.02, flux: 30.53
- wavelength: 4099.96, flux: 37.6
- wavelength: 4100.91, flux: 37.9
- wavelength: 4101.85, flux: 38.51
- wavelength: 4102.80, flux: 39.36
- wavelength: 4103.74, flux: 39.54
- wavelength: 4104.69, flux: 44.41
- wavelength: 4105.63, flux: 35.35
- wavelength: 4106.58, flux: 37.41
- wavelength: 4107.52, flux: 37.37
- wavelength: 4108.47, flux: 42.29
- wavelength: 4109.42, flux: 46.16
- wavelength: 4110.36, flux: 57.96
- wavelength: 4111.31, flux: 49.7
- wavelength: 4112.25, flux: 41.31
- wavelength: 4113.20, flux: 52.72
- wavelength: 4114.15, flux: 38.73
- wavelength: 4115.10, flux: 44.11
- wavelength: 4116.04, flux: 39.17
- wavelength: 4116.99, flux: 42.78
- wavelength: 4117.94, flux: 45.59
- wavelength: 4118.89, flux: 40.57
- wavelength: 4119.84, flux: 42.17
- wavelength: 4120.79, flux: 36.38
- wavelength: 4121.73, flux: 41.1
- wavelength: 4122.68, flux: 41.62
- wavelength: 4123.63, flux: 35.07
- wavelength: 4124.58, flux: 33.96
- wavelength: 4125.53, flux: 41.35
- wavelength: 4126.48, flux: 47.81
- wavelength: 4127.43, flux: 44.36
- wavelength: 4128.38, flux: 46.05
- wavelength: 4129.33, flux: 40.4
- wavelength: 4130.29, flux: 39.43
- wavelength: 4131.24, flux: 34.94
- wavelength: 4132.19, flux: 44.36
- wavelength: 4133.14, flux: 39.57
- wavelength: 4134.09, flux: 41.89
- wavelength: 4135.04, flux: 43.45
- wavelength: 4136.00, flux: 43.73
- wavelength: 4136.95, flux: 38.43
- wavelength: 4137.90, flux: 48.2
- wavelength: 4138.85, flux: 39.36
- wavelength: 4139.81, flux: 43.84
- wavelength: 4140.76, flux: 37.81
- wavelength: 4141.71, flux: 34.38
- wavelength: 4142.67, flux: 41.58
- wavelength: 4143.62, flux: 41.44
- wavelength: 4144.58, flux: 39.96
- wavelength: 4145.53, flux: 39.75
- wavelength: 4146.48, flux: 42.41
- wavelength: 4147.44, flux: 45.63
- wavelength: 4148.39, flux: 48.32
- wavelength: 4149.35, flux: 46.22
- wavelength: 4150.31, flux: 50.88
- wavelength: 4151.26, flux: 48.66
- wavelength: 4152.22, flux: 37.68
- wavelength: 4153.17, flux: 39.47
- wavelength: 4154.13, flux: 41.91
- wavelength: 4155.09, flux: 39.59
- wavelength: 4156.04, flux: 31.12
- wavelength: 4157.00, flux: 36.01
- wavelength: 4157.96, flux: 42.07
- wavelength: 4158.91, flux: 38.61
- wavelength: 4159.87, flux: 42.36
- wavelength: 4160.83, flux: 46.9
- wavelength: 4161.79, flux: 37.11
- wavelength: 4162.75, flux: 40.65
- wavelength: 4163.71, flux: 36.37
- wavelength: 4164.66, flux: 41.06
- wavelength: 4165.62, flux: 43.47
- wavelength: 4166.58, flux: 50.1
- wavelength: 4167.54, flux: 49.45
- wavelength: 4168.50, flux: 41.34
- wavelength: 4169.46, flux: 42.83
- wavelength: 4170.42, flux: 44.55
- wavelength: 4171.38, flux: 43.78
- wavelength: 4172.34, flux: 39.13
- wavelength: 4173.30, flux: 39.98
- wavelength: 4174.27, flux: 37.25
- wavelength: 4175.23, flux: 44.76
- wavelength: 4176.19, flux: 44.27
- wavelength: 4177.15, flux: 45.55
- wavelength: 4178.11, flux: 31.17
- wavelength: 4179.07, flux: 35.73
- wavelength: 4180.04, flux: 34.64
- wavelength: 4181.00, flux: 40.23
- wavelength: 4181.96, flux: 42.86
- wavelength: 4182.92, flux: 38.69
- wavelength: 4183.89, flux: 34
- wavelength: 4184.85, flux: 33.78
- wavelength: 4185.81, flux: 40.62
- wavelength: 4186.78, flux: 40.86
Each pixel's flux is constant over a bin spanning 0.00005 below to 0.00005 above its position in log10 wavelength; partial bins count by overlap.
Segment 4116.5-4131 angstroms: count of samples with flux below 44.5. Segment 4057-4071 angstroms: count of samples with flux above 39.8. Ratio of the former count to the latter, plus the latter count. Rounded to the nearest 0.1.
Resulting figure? 9.5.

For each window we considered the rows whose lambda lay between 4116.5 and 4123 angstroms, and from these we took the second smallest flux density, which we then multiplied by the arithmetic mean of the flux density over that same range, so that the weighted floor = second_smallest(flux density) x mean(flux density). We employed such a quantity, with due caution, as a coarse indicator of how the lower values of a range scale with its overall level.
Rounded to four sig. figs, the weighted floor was 1682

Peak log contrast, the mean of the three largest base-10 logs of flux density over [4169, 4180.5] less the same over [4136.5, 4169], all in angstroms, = -0.047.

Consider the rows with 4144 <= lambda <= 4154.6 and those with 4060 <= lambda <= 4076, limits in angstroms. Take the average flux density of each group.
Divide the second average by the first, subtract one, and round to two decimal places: -0.08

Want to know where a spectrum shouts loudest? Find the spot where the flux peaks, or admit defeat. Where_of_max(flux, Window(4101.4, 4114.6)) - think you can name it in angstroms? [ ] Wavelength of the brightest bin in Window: 4110.36 angstroms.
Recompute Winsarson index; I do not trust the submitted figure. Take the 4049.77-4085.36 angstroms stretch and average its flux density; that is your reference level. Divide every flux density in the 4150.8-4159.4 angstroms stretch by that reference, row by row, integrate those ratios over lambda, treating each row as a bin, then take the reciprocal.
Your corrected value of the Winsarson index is 0.116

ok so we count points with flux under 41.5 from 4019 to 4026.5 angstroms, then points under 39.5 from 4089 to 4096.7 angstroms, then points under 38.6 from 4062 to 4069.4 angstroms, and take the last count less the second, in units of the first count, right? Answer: 4.0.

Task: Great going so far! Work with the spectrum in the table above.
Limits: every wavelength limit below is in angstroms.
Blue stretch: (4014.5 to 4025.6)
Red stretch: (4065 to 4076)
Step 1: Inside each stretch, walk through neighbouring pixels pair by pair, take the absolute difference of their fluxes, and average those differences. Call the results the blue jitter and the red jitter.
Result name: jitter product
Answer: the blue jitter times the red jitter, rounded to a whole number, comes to 19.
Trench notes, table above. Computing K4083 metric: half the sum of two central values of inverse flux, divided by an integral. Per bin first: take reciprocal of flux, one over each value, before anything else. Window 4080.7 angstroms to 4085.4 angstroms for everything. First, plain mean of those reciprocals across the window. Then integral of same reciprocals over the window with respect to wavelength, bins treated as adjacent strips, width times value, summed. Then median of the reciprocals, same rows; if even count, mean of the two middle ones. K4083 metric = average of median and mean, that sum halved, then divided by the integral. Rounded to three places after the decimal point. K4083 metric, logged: 0.208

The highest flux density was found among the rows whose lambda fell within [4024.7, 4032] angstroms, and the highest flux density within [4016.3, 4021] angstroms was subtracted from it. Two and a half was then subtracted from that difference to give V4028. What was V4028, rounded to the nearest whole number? -2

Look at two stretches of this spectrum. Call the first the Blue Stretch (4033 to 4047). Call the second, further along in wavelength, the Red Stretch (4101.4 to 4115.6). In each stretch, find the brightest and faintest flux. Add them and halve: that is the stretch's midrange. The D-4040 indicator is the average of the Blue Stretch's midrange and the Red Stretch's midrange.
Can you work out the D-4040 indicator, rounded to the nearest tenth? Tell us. 45.2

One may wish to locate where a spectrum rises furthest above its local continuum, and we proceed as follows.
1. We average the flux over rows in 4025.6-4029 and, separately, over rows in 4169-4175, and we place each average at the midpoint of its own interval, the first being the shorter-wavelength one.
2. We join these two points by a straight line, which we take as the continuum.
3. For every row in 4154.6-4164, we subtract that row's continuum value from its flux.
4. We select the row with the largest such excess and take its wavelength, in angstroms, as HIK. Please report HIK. 4160.83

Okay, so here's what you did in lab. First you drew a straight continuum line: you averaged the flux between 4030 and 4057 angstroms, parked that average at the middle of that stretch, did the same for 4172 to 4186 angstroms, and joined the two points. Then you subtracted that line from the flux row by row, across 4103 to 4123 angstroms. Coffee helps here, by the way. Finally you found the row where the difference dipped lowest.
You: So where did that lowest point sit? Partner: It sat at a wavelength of 4105.63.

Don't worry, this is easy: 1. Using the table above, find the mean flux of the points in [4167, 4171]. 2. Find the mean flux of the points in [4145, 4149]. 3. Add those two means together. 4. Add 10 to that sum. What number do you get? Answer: 99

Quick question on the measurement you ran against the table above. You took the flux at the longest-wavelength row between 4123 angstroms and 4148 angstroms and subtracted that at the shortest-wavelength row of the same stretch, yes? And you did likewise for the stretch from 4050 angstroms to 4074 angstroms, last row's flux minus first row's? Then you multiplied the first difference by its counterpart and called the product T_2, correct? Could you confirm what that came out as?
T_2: -65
